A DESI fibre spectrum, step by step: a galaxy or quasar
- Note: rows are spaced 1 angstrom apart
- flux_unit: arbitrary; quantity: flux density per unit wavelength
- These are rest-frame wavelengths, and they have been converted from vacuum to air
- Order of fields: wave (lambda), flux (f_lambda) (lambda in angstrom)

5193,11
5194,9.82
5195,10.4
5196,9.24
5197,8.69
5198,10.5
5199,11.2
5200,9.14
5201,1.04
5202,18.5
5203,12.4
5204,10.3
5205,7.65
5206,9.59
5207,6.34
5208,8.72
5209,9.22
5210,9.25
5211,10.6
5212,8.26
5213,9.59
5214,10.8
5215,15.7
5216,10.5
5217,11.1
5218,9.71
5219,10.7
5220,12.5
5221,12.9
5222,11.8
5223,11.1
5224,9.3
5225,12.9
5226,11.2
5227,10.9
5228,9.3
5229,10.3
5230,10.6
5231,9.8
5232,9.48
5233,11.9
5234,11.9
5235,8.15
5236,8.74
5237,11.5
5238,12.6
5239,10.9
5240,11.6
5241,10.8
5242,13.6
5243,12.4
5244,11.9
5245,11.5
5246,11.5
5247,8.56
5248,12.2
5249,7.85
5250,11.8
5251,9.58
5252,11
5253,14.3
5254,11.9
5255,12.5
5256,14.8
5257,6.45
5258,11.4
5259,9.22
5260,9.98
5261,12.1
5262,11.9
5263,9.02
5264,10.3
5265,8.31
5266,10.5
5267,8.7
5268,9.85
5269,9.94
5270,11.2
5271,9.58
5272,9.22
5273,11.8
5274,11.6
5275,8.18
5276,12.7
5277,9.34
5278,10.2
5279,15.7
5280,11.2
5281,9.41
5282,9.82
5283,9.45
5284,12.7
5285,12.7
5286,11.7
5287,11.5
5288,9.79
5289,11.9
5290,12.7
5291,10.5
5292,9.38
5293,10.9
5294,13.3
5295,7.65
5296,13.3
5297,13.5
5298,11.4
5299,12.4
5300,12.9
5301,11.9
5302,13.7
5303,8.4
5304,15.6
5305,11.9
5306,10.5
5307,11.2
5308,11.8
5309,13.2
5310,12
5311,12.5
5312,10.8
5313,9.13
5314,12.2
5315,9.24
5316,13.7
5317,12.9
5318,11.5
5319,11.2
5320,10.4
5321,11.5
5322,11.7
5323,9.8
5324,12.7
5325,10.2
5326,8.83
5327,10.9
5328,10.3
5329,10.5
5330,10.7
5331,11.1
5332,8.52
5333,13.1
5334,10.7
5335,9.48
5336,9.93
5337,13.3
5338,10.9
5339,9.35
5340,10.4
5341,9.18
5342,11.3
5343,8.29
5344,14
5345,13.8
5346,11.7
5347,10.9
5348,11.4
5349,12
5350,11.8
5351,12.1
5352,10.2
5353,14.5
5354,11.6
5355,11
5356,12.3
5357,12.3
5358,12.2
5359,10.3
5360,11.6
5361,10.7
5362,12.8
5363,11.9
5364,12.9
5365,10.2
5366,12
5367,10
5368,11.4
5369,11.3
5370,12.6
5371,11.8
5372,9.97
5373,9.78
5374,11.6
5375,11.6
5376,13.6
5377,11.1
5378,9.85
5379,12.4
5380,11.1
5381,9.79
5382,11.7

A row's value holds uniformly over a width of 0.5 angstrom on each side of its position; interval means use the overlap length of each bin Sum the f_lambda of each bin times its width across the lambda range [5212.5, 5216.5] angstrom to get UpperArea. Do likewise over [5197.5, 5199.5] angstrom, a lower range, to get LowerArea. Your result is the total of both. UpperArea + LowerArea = 68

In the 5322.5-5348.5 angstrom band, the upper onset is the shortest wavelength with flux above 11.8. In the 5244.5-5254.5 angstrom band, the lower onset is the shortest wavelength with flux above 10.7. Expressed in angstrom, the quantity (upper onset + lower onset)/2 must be 5284.5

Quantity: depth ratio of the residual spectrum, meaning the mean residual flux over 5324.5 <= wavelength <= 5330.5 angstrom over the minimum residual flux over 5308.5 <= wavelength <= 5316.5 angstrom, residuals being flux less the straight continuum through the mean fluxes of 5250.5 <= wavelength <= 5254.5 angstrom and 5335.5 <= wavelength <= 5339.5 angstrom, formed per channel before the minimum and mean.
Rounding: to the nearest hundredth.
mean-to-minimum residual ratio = 0.37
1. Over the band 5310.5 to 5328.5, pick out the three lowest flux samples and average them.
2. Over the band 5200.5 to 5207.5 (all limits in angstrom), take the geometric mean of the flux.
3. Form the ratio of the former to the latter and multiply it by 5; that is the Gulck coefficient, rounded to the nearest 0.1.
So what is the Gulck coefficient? 6.2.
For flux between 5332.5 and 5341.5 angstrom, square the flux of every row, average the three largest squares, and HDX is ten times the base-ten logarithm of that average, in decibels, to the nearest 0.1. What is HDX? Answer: 21.9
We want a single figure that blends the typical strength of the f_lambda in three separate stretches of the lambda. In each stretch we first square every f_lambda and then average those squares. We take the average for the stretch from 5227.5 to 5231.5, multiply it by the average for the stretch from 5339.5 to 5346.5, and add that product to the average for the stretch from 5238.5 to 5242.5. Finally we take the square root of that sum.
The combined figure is 115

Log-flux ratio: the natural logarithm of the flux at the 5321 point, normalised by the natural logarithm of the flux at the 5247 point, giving 1.14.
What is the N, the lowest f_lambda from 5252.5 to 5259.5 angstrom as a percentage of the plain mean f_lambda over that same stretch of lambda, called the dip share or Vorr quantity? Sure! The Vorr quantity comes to 56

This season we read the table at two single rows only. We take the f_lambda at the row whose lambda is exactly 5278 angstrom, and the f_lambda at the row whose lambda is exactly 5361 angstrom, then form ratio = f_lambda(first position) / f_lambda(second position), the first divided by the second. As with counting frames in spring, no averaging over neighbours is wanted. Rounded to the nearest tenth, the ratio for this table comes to 1.0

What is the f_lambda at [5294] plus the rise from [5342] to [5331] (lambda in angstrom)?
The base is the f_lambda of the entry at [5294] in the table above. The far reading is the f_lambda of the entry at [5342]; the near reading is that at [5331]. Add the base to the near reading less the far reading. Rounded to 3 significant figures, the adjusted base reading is 13.1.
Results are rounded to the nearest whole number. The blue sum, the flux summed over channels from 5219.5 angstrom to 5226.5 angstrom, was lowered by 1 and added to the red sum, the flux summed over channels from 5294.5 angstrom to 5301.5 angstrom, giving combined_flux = 164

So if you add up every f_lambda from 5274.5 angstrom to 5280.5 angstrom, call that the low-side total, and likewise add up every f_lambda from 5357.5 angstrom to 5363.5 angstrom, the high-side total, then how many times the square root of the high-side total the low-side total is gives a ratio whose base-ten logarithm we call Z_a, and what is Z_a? 0.907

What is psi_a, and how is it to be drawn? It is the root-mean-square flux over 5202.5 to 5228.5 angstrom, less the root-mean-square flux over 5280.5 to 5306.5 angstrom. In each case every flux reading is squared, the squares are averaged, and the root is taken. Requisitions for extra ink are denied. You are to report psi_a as -1.0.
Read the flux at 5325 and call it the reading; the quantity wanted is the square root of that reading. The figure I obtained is 3.19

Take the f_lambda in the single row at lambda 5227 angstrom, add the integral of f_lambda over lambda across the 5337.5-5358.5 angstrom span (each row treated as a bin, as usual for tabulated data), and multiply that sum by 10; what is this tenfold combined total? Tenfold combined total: 2521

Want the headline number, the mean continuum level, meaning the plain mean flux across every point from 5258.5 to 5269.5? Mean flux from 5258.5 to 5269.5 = 10.0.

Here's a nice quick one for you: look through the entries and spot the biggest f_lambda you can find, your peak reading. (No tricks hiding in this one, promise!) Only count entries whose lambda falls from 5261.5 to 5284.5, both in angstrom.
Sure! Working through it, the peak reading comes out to 15.7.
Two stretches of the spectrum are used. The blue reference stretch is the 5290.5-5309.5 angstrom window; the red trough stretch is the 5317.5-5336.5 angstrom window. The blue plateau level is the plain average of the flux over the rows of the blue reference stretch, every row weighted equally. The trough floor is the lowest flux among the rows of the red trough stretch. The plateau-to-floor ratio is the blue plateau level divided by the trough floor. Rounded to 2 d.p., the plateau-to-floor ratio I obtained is 1.38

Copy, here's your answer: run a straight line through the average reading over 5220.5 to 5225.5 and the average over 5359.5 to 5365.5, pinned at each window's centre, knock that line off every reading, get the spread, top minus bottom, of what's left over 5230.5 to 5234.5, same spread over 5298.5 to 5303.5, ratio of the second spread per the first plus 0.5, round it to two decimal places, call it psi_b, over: 2.69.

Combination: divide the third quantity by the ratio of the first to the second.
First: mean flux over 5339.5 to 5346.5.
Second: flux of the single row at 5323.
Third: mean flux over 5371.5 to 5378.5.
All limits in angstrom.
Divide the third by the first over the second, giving 9.7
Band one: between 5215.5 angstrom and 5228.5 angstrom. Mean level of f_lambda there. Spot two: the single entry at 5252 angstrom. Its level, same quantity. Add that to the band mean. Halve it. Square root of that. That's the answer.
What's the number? 3.32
